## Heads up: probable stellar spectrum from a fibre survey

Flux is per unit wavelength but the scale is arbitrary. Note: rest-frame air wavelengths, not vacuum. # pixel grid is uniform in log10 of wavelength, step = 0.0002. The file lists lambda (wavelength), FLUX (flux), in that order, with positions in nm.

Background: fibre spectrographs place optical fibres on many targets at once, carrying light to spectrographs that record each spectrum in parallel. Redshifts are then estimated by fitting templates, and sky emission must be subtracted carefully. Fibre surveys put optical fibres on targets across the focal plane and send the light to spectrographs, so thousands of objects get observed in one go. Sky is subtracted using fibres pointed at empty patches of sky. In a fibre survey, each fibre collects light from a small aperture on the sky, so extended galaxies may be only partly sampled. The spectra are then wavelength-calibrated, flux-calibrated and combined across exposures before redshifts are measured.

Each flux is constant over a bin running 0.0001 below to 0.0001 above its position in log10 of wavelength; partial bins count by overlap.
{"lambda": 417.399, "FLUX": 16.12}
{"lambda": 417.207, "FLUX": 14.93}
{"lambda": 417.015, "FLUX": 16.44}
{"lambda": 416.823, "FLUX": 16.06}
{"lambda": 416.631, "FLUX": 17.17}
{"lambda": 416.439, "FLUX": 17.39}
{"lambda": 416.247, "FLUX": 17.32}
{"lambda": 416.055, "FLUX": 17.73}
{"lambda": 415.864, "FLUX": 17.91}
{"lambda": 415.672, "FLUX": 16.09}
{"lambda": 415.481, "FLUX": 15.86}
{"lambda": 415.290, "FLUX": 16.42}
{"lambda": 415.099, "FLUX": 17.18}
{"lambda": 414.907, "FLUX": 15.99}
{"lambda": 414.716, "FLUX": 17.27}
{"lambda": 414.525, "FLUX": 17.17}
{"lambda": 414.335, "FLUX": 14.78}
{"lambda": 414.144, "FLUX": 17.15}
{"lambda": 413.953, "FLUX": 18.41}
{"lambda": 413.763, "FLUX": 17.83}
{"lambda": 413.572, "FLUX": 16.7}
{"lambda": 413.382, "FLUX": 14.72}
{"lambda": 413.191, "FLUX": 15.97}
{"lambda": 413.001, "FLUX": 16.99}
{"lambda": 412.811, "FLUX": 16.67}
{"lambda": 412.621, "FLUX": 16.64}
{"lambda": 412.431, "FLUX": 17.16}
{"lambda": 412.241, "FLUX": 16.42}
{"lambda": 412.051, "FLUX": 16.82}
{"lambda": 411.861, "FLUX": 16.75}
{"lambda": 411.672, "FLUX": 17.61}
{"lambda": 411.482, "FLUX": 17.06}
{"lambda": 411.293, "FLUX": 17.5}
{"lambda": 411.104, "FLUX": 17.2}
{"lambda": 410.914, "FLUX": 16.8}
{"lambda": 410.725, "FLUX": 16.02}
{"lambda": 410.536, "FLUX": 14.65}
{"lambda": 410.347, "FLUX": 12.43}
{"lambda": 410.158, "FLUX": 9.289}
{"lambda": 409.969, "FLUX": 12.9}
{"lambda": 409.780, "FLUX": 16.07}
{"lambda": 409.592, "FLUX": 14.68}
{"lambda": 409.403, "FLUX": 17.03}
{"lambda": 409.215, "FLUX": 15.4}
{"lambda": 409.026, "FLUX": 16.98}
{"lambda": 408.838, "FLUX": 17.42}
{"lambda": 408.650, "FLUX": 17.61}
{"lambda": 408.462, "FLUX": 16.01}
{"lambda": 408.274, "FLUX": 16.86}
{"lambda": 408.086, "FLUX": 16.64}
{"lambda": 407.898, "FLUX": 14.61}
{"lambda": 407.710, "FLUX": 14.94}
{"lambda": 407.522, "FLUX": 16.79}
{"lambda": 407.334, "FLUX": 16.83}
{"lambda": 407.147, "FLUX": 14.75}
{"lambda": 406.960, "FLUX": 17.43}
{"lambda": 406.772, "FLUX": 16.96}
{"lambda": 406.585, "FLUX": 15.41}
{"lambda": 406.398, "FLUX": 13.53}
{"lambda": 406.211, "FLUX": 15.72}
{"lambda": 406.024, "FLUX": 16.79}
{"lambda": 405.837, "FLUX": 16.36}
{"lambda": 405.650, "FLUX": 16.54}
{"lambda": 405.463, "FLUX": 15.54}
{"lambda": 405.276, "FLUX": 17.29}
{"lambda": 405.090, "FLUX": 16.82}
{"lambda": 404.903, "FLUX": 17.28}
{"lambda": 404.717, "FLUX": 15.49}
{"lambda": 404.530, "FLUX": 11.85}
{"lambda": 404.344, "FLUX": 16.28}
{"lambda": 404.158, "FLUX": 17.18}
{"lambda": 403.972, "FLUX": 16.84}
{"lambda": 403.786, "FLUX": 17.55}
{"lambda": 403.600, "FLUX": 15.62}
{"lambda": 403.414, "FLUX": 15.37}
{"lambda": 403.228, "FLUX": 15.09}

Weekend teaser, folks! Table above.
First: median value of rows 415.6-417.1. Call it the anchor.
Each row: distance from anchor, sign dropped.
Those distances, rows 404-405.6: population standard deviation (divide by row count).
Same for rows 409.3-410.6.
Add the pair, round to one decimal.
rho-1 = 4.1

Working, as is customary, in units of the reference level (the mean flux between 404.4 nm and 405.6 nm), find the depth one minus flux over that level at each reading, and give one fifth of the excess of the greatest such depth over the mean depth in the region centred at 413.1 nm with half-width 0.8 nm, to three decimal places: 0.024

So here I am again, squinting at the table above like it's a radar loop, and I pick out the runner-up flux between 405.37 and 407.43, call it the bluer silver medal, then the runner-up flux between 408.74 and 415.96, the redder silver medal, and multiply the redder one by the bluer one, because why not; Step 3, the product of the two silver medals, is 304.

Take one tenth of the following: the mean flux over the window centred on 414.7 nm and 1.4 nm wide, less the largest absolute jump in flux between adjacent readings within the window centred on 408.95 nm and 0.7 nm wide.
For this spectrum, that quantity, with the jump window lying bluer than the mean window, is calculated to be 1.50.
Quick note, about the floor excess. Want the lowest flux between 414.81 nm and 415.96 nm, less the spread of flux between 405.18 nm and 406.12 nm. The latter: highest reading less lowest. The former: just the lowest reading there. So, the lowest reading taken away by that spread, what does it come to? 14.1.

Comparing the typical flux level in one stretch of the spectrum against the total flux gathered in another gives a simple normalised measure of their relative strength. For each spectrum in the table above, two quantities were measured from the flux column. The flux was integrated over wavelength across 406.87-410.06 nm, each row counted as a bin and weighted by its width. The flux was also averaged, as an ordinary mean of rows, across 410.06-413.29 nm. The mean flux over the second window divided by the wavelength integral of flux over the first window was 0.312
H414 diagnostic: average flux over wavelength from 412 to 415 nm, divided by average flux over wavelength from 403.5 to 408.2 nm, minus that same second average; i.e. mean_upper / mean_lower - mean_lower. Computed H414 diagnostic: -15.0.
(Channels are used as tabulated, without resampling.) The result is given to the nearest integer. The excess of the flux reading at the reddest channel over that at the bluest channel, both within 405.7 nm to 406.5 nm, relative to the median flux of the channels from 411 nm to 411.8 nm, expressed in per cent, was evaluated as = -16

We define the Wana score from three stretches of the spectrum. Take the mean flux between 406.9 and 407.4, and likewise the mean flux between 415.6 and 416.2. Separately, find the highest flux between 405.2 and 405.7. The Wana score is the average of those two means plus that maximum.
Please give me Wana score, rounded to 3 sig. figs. 34.1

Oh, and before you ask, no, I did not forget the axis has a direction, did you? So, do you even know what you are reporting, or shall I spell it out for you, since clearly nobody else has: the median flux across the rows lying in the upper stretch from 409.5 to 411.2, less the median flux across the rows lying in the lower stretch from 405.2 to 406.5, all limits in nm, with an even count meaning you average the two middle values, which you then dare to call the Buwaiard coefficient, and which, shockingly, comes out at -1.68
